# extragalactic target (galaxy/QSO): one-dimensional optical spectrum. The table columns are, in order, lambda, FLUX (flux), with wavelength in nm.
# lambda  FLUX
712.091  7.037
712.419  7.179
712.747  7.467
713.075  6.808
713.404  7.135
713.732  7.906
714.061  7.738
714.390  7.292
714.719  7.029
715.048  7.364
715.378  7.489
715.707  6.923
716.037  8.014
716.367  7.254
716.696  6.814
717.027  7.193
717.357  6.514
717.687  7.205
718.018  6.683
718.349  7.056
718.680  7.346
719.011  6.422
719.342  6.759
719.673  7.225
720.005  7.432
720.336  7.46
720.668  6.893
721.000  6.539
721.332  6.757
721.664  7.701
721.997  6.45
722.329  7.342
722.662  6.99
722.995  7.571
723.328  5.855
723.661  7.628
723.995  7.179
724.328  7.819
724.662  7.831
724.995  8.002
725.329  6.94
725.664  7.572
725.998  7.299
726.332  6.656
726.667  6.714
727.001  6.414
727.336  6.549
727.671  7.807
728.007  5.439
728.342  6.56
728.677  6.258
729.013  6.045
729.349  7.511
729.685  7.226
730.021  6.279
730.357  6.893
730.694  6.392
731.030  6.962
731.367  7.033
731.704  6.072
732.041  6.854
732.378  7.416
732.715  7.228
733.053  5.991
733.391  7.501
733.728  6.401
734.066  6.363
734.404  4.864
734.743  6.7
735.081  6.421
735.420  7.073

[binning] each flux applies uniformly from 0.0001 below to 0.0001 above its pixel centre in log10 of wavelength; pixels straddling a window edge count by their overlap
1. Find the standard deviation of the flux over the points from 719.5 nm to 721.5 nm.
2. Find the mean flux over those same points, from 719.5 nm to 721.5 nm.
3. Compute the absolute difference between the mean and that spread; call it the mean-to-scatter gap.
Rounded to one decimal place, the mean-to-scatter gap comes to 6.7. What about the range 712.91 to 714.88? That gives 6.9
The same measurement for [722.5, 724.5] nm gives 6.5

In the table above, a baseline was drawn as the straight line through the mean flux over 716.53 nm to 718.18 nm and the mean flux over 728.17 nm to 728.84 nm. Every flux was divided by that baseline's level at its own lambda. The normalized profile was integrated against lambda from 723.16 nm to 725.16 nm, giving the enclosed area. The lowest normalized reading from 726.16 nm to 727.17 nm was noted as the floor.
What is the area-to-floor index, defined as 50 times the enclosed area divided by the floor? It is 113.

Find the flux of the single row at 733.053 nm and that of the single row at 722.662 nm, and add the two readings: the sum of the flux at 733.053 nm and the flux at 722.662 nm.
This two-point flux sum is 12.98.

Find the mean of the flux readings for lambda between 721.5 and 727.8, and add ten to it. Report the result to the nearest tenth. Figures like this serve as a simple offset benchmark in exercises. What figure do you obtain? 17.2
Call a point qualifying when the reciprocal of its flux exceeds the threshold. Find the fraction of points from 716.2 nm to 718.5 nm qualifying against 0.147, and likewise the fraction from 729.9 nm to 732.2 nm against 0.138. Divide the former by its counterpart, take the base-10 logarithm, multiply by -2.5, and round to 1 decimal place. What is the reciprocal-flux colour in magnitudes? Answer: 1.4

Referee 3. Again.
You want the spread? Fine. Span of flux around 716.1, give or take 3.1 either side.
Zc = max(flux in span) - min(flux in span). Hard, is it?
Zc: 1.6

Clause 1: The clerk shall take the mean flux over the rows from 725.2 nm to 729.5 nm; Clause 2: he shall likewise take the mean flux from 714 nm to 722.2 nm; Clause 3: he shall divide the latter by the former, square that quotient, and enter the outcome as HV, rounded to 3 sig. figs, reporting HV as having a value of 1.11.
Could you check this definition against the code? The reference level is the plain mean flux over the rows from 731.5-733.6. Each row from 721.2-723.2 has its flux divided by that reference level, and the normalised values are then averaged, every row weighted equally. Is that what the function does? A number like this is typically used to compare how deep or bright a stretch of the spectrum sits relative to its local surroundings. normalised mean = 1.04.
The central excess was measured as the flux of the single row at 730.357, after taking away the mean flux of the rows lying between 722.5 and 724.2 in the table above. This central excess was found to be -0.2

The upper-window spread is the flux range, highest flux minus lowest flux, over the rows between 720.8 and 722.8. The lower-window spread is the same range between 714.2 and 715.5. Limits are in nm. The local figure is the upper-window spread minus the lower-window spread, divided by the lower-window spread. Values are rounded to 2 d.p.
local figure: 1.72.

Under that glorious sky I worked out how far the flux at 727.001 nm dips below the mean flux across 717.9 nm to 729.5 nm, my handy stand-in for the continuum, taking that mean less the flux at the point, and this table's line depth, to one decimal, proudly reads 0.6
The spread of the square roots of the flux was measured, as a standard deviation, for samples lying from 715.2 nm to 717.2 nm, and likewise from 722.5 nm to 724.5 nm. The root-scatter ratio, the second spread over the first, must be 1.73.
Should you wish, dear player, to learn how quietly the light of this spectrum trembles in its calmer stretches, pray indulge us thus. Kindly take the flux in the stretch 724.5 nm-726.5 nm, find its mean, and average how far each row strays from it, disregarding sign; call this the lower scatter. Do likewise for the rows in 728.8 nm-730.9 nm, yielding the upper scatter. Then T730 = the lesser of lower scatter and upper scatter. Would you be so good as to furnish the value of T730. 0.418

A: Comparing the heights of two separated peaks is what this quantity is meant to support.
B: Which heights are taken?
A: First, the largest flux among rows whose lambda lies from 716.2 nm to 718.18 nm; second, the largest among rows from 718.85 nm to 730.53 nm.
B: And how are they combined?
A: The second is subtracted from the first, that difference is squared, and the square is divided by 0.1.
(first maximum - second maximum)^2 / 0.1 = 5.6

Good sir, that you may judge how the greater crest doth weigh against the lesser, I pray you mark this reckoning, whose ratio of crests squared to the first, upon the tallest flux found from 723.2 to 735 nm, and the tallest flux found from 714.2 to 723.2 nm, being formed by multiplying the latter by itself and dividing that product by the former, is 8.03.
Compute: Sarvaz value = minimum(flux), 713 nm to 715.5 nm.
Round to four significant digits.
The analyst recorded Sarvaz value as 6.808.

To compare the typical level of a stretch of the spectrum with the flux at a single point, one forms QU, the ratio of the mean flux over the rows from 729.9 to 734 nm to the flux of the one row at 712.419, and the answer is 0.94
